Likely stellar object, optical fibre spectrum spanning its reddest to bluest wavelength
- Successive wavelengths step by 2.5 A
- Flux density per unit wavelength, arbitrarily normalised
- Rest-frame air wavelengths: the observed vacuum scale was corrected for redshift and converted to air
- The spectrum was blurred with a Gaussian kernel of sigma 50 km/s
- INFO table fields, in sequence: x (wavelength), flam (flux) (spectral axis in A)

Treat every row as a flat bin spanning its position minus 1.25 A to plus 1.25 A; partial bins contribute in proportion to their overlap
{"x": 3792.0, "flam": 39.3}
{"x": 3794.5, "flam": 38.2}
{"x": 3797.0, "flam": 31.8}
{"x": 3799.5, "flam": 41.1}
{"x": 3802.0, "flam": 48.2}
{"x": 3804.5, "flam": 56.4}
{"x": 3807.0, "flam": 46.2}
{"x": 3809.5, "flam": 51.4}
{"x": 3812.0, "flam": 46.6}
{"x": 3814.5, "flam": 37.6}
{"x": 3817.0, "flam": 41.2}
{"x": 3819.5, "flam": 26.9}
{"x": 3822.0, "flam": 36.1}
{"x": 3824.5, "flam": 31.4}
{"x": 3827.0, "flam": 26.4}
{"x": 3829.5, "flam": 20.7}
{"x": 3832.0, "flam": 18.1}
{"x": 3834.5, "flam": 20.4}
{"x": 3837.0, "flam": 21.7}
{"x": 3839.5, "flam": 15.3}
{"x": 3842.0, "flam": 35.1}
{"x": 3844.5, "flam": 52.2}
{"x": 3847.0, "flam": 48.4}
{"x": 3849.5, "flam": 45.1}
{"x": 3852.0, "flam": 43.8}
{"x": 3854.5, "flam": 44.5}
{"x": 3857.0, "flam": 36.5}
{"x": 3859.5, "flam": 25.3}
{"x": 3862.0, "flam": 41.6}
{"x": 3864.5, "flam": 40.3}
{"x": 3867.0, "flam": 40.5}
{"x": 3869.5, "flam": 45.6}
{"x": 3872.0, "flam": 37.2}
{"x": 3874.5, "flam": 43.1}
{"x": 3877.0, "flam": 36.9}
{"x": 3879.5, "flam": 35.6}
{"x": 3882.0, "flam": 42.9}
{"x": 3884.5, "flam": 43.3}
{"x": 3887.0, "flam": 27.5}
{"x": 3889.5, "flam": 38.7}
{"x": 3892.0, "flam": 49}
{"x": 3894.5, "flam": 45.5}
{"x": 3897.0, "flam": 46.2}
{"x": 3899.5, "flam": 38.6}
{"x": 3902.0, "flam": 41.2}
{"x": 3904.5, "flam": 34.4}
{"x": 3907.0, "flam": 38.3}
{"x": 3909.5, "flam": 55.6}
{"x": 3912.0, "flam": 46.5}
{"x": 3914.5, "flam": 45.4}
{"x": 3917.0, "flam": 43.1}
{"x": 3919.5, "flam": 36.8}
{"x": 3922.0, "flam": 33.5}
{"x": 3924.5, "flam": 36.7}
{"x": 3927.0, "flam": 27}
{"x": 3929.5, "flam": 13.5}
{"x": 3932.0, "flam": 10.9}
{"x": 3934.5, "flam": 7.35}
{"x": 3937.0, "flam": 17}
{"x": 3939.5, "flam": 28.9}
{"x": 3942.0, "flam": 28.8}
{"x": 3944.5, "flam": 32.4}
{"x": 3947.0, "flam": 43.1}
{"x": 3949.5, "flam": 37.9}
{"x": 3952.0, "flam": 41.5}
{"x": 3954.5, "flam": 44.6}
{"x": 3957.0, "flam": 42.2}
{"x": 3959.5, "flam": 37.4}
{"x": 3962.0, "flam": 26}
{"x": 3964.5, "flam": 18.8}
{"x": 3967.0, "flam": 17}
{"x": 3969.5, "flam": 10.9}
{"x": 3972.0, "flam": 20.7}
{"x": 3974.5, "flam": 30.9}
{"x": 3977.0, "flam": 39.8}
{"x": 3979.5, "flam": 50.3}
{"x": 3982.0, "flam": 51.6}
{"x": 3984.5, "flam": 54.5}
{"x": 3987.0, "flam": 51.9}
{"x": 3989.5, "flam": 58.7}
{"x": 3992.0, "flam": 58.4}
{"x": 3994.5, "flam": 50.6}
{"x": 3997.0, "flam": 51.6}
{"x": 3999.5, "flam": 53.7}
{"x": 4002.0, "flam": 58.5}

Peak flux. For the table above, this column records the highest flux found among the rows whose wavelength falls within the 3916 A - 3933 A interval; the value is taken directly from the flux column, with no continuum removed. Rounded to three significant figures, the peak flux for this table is 43.1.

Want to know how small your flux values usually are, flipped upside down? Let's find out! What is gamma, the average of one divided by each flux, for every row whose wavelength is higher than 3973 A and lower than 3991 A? 0.022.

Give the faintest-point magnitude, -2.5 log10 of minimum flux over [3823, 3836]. -3.1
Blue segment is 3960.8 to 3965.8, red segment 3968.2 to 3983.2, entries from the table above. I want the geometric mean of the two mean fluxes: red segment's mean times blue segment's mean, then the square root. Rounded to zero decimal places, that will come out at 28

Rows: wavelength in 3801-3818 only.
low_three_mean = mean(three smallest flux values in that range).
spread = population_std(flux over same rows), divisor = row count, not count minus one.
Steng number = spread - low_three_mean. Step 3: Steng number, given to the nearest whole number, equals -36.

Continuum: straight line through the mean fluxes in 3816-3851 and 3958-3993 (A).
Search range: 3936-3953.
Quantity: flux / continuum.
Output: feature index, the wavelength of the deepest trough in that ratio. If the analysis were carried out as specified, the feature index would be 3937.0 A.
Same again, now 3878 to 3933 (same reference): 3932.0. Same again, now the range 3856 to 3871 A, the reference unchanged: 3859.5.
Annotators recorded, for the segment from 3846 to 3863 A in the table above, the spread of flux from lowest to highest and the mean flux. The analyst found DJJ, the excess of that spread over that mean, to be -18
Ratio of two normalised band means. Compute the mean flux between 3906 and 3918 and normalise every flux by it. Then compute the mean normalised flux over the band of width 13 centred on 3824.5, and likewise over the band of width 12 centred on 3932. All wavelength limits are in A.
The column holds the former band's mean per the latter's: 1.9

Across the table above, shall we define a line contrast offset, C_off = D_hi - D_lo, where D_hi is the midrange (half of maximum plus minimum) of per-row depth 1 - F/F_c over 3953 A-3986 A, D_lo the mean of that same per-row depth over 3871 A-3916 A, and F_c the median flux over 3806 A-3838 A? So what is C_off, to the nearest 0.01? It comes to 0.28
